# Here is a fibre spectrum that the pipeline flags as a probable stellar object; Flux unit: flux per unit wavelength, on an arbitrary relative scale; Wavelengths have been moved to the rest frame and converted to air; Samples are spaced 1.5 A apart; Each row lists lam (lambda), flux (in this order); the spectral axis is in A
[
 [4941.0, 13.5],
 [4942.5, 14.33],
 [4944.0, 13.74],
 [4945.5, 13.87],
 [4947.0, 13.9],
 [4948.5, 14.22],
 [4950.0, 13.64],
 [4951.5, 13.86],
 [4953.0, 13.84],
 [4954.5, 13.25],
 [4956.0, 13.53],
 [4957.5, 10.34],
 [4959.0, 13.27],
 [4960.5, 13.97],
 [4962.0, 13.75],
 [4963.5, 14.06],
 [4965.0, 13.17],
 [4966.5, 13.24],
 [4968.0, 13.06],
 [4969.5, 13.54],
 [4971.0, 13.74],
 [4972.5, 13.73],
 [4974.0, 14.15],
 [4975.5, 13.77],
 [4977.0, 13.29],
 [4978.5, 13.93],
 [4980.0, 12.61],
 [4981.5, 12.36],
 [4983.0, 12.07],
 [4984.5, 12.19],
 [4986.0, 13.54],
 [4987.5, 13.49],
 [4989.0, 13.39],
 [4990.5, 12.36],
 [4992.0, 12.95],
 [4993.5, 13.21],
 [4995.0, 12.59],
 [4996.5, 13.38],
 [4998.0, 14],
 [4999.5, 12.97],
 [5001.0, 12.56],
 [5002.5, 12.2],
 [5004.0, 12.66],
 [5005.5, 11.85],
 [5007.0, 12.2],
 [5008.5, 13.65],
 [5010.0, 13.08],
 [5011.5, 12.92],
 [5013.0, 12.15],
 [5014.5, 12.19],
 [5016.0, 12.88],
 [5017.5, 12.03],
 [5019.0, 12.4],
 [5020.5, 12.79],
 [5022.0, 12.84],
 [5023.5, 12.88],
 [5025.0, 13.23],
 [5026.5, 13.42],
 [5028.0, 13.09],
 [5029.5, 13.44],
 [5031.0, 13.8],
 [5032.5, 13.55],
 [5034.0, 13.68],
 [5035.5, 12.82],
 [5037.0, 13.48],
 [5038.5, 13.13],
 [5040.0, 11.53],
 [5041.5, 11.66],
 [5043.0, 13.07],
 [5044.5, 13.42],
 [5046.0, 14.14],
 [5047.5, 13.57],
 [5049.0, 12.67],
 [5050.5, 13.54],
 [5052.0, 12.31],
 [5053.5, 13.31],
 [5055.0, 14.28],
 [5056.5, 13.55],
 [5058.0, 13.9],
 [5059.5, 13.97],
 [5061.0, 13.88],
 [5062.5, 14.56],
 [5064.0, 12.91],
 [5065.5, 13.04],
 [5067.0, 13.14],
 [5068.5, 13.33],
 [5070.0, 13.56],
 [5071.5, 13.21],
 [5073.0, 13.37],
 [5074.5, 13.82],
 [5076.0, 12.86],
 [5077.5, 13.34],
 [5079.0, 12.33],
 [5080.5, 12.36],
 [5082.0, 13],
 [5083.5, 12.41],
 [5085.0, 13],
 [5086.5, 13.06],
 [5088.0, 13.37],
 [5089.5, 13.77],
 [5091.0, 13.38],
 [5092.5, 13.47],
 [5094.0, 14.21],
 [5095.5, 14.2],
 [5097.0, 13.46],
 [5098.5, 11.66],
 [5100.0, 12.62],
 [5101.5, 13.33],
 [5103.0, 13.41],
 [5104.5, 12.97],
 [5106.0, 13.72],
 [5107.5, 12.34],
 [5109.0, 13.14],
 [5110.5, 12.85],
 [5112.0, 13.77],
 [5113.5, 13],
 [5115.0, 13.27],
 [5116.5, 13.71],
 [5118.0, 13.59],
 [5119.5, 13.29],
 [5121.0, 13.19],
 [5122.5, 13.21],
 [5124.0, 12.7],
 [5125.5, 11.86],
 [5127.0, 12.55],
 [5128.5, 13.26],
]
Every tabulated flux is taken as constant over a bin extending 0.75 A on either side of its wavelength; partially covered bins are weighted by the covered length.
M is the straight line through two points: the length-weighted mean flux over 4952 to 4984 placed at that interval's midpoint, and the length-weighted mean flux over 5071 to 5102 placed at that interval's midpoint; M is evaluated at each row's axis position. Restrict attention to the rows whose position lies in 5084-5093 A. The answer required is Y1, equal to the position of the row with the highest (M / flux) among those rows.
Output 5085.0 A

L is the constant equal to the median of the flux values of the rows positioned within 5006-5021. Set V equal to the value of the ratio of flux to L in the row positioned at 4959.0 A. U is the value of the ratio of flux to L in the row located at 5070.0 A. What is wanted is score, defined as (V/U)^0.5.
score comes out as 0.99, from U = 1.08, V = 1.05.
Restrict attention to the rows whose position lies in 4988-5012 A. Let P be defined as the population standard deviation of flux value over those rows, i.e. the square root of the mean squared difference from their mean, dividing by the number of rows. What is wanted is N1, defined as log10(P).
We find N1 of -0.252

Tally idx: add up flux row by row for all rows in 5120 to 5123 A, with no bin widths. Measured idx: 26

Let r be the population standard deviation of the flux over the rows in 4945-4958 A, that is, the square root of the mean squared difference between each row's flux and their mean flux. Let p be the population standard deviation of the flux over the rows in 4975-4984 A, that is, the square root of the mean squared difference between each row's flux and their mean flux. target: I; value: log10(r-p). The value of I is -0.4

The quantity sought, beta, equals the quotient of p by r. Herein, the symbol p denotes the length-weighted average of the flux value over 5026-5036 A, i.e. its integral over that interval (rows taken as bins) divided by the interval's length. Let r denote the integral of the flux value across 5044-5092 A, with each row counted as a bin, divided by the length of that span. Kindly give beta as 1.01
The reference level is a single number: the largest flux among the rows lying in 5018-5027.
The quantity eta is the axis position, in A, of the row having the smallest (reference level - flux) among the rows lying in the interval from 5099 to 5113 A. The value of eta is 5112.0 A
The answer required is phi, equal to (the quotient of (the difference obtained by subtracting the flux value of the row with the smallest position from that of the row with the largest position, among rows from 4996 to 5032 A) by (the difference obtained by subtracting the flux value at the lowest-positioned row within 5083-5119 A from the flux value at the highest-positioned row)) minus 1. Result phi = -0.64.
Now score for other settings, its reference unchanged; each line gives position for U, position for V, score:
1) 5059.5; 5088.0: 0.98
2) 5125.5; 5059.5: 1.09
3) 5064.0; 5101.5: 1.02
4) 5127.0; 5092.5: 1.04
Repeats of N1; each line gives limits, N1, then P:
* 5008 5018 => -0.257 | 0.553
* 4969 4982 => -0.245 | 0.569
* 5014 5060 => -0.170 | 0.676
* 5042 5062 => -0.262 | 0.547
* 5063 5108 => -0.254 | 0.557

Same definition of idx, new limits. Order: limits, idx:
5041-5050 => 79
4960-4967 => 68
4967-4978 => 95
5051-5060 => 81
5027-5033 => 54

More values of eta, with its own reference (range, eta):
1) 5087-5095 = 5094.0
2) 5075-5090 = 5089.5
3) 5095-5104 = 5095.5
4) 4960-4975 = 4974.0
